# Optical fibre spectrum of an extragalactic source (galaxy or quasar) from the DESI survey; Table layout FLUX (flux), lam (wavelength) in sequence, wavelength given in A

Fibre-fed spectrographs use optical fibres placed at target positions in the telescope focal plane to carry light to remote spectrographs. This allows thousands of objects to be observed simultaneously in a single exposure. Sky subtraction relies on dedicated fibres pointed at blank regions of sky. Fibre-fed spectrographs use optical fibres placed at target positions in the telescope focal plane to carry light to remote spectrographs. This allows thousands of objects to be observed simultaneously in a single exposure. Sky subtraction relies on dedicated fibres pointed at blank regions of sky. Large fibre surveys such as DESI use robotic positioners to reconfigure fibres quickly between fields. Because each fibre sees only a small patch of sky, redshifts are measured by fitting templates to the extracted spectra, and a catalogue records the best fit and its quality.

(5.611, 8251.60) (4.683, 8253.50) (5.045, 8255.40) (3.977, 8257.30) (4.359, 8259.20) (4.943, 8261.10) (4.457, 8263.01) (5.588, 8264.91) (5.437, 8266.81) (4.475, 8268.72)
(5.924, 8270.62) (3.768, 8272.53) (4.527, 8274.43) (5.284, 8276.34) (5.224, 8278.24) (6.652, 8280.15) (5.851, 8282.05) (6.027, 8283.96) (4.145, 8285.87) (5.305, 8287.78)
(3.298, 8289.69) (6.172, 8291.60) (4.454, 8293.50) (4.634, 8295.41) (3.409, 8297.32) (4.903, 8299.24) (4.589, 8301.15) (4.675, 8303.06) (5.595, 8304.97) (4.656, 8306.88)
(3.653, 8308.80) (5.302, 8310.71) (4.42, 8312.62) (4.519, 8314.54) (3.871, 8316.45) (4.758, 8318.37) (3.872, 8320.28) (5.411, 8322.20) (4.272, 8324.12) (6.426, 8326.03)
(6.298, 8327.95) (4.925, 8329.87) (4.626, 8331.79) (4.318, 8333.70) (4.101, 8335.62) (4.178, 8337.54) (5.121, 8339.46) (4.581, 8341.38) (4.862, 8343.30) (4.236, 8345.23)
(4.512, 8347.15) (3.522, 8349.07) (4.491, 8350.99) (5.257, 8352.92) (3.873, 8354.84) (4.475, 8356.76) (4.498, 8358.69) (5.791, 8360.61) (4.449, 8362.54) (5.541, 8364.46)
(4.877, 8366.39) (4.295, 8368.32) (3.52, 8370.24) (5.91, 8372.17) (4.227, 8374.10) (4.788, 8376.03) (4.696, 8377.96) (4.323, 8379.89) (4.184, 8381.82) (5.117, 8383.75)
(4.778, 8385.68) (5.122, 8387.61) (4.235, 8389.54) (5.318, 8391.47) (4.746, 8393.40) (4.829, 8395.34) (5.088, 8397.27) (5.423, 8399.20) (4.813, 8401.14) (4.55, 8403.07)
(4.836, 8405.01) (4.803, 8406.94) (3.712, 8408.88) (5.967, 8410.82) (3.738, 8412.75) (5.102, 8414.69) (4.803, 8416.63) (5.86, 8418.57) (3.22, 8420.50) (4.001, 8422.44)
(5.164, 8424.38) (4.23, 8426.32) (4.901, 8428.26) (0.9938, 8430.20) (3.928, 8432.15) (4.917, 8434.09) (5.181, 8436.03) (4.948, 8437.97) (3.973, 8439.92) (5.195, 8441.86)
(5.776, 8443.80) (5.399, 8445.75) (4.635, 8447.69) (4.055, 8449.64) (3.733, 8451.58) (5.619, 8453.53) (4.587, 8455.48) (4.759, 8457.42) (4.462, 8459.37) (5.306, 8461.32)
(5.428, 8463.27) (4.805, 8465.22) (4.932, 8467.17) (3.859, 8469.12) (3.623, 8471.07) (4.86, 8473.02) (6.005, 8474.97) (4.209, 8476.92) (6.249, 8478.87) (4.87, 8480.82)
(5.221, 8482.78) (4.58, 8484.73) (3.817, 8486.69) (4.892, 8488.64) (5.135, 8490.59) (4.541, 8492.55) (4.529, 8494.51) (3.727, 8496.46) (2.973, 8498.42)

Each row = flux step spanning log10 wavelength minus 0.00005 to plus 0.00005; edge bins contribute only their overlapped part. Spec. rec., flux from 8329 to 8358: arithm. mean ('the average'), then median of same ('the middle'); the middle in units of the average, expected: 1.00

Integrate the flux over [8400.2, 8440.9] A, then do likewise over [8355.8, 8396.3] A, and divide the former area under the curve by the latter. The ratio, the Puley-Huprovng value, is 0.94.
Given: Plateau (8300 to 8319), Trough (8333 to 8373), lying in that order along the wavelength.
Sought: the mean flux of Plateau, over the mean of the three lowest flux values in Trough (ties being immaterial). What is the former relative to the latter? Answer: 1.27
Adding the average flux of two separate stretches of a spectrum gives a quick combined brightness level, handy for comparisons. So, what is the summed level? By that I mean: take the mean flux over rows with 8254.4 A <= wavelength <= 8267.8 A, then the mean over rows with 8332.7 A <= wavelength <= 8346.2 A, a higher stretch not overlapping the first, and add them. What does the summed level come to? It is 9.3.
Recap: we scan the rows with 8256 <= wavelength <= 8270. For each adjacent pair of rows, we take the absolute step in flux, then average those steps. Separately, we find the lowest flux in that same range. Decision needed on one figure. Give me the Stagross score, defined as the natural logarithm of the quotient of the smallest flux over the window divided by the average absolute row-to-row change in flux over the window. 1.9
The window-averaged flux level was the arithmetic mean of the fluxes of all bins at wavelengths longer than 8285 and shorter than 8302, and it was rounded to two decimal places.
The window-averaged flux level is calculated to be 4.55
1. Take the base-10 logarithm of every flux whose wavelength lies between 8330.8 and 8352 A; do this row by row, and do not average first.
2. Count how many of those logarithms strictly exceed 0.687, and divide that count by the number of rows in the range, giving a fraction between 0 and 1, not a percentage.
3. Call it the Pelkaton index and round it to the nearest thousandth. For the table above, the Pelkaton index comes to 0.091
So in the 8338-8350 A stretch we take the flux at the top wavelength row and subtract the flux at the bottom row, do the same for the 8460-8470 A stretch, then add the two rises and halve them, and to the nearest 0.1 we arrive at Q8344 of -1.5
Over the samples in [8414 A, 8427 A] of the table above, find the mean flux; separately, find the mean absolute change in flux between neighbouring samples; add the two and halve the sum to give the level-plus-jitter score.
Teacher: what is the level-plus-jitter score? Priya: 2.89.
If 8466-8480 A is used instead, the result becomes 3.04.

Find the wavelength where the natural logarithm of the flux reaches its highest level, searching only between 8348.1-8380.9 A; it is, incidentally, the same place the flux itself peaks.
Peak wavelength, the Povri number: 8372.17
